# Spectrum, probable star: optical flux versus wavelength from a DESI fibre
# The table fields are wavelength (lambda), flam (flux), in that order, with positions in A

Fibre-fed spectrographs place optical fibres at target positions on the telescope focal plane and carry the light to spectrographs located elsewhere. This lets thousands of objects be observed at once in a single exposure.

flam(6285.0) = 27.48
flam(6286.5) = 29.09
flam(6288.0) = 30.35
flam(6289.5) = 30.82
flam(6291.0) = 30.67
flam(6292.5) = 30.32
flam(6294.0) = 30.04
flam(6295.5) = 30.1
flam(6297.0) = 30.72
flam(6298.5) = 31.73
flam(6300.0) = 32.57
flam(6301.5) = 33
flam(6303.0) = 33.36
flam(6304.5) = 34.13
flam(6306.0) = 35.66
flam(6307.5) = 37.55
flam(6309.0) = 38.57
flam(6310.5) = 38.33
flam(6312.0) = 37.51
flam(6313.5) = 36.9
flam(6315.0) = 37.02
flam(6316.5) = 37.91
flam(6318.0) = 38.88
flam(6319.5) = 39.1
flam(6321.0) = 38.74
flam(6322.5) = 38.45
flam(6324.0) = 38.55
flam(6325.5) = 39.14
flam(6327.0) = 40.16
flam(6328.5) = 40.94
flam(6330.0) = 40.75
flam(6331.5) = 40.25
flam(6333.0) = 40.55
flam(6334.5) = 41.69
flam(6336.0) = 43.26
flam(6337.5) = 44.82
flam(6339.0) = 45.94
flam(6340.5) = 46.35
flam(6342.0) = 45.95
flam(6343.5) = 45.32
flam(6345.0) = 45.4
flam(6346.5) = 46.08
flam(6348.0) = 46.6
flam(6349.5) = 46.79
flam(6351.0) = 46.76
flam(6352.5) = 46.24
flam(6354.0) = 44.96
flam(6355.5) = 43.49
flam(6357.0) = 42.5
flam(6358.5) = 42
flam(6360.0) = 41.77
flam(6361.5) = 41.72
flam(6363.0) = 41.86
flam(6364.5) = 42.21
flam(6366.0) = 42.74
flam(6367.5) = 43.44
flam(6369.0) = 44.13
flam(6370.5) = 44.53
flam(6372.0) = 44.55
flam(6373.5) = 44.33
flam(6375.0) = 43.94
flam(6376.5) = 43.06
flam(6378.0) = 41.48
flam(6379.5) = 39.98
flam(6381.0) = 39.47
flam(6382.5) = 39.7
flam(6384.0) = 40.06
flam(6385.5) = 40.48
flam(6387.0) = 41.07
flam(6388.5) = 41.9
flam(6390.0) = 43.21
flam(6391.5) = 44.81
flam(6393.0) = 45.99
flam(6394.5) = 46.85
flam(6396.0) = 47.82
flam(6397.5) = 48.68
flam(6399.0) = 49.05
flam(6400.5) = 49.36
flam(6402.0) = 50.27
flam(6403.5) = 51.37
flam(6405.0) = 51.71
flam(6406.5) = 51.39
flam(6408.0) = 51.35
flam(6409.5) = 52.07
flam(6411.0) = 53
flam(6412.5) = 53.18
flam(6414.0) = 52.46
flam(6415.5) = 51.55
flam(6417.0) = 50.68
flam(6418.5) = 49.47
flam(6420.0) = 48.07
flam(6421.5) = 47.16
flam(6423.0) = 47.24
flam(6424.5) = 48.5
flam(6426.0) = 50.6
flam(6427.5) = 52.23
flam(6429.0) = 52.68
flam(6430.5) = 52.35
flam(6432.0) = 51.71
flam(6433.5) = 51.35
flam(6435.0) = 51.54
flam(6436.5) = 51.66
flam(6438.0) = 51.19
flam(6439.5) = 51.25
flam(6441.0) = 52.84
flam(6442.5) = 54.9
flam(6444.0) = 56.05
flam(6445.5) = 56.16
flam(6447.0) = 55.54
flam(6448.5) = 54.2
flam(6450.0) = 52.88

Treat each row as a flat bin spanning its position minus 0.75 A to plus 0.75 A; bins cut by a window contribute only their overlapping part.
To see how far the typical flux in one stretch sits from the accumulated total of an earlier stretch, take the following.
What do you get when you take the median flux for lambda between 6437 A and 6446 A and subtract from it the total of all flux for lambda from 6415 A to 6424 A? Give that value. -240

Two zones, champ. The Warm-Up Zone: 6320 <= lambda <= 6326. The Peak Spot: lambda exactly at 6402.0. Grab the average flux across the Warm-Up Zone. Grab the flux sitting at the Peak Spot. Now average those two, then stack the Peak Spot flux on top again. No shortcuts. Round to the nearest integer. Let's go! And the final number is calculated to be 95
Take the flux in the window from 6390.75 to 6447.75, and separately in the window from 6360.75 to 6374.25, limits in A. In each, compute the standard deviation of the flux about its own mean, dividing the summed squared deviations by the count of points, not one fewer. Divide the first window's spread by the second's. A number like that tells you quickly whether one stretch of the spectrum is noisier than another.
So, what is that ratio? 2.4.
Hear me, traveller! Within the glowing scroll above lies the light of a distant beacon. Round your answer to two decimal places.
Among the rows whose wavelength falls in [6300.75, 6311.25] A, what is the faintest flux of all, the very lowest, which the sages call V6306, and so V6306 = 33.00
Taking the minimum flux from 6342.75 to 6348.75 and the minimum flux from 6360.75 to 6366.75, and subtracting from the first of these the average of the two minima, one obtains 1.8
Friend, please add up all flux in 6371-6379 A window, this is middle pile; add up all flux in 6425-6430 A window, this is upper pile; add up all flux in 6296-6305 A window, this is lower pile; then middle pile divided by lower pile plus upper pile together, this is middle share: 0.62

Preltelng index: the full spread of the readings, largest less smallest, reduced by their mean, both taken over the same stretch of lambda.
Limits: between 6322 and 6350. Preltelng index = -35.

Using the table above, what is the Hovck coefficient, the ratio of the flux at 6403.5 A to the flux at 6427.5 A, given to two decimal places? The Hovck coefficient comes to 0.98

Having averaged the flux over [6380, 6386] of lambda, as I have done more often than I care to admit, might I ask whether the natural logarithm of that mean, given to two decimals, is 3.69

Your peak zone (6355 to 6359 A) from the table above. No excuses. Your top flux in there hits 43.49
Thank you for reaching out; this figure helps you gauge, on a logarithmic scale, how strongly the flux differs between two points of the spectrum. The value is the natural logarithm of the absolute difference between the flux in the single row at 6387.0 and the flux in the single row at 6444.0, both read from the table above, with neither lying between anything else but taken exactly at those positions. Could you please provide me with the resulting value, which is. 2.7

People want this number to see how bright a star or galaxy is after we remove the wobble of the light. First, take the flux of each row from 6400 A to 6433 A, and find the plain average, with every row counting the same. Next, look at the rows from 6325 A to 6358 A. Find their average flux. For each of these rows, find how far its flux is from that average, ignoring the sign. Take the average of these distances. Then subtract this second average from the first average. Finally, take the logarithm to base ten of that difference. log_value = 1.69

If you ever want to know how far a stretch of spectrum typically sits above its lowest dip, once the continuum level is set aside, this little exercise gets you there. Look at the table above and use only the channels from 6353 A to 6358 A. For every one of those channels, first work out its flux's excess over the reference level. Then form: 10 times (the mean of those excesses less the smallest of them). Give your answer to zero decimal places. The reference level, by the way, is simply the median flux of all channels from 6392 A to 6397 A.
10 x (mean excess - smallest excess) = 12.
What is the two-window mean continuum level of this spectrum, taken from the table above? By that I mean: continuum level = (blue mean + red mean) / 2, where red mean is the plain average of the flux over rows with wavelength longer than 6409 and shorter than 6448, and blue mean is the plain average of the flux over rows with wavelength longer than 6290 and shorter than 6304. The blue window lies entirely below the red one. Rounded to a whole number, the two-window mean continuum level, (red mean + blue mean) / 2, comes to 42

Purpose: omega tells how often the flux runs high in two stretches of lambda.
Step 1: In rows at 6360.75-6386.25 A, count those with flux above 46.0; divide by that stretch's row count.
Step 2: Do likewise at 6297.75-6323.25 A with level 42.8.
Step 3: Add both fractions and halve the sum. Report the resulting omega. 0.00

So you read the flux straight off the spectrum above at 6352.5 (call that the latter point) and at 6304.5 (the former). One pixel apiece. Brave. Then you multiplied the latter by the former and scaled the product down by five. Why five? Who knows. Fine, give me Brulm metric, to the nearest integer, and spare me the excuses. 316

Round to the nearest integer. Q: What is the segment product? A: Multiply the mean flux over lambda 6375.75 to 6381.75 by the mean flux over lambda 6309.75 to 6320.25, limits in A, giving 1556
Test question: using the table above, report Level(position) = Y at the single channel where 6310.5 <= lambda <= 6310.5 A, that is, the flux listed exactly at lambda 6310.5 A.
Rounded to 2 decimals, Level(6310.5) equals 38.33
